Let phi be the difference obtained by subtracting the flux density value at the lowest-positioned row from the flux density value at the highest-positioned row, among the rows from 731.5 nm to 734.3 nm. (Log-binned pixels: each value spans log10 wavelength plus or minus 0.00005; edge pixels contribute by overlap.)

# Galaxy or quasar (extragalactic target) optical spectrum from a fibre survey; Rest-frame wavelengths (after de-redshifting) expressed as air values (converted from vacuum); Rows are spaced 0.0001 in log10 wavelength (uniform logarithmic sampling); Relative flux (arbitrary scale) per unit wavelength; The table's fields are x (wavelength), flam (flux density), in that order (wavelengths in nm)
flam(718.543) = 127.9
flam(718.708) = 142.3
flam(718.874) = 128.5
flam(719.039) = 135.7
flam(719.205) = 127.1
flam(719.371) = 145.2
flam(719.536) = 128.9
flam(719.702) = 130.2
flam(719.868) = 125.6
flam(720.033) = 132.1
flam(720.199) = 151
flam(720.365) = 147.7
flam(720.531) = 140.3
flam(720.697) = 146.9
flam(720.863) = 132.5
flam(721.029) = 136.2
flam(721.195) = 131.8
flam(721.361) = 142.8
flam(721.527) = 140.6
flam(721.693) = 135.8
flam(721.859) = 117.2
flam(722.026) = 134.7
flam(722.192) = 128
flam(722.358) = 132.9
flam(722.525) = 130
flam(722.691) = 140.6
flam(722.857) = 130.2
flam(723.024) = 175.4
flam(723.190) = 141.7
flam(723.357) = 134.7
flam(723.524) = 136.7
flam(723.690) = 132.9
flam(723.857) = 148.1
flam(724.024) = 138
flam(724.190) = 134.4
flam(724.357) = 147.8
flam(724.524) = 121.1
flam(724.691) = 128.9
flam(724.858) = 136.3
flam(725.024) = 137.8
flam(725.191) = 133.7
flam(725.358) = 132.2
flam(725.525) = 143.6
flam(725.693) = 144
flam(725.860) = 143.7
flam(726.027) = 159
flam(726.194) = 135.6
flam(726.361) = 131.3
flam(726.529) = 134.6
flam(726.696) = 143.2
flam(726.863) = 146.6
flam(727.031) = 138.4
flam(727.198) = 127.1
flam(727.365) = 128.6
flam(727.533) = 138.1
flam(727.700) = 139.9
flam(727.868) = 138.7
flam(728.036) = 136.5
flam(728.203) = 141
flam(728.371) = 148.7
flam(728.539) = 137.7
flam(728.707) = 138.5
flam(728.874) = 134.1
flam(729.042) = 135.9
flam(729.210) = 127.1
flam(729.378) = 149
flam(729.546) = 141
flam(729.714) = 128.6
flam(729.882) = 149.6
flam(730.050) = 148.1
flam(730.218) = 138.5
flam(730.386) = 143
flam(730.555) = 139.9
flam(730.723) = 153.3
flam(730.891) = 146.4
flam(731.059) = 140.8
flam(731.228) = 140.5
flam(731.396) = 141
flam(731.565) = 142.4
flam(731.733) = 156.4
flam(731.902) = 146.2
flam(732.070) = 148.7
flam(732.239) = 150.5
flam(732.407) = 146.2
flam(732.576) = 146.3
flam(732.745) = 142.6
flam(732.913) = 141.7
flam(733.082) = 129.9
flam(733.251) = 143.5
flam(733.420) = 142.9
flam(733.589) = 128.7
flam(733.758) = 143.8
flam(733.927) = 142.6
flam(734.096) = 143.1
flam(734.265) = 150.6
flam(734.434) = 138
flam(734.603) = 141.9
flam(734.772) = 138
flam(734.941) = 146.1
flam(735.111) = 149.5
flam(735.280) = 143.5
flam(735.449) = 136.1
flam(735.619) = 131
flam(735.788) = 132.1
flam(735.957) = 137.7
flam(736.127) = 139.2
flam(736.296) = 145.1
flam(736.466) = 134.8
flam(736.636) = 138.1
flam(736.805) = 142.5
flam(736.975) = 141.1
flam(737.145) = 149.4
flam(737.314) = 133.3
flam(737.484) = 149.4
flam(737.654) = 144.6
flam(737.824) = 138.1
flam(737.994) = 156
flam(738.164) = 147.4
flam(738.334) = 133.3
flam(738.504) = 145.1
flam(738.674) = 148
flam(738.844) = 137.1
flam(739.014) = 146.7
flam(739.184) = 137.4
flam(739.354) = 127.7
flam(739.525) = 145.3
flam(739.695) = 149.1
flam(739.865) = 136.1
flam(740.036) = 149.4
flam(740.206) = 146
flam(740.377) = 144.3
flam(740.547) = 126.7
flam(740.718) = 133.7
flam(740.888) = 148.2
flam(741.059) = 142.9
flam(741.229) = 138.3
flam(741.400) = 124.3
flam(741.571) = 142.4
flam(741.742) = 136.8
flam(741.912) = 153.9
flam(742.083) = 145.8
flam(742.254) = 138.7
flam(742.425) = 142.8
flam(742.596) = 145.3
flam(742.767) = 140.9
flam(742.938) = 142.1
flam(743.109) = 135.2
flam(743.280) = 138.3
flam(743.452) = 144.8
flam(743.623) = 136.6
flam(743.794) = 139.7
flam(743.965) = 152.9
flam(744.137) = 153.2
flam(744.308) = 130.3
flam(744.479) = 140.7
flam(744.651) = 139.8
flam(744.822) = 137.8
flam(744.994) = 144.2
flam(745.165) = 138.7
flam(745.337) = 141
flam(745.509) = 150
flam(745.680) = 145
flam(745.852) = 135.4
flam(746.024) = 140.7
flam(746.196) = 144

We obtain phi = 8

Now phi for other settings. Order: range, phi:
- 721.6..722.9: -6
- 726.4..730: 15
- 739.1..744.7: 2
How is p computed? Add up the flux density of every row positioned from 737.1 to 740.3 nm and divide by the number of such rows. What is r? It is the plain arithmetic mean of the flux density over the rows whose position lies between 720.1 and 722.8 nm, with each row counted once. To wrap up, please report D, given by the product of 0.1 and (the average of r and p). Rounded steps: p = 143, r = 137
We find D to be 14.0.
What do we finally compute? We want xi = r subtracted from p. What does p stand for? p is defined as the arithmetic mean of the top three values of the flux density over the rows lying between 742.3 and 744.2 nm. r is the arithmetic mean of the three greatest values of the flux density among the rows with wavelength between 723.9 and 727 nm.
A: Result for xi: -1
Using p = 150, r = 151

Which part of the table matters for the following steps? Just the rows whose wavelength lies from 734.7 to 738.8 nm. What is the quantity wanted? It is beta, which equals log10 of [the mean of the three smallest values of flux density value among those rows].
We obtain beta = 2.12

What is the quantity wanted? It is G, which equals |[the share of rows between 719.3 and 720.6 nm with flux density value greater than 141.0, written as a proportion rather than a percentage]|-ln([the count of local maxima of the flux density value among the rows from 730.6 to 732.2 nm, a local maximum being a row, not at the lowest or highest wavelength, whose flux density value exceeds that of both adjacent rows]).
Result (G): 0.4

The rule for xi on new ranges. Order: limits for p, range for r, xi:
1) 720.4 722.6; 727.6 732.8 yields -10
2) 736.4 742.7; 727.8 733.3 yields 0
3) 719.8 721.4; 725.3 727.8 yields -1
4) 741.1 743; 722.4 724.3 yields -7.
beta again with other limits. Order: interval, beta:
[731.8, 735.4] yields 2.12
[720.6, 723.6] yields 2.10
